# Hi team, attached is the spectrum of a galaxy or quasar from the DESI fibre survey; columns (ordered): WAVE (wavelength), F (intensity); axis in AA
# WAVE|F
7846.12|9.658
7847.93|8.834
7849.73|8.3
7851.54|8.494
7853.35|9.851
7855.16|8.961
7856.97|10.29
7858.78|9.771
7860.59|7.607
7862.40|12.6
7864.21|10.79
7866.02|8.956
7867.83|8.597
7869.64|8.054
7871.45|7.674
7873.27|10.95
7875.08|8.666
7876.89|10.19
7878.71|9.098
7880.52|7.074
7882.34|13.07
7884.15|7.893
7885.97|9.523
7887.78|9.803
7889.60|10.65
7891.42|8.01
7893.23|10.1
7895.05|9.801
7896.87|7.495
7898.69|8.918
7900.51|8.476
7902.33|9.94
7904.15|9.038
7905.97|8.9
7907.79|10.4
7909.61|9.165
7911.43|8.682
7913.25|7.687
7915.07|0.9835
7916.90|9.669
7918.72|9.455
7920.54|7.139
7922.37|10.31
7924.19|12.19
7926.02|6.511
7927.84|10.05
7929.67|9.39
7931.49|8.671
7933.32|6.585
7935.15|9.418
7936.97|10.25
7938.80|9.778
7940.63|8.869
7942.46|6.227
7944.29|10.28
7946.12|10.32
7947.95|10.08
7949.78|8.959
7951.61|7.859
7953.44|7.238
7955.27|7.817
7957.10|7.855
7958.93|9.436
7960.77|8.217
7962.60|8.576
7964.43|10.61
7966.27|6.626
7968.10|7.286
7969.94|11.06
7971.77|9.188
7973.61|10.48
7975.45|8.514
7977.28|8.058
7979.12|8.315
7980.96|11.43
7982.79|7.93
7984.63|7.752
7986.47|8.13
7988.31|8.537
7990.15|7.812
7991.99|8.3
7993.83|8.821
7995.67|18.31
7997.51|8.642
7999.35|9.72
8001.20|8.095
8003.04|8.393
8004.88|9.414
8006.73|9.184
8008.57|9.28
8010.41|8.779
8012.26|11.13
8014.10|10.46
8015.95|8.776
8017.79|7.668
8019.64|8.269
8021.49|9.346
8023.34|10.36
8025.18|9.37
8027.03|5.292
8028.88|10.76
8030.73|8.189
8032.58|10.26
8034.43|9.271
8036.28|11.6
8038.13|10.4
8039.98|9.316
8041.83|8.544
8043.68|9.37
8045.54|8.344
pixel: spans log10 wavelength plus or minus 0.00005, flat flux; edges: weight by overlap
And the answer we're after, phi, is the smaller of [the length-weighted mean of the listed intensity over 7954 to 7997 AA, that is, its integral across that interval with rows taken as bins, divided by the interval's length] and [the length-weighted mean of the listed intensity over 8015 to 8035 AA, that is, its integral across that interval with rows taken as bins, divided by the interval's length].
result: 8.86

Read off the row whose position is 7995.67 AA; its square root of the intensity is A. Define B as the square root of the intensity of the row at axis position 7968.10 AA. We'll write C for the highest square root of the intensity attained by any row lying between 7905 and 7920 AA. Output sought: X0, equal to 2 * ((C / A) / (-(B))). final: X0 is -0.56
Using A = 4.28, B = 2.70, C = 3.22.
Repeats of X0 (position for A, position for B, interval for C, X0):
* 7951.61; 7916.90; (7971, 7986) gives -0.78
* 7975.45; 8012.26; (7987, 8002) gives -0.88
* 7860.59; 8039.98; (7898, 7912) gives -0.77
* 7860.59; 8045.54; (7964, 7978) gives -0.83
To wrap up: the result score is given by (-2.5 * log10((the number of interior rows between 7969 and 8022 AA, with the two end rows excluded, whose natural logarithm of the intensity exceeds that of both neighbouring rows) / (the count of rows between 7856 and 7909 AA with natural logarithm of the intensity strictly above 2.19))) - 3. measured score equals -2.2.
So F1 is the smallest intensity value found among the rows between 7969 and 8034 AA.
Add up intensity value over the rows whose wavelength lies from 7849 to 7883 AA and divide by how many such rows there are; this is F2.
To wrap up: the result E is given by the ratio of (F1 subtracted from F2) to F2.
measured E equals 0.438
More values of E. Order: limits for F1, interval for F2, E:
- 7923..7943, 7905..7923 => 0.244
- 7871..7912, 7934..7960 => 0.204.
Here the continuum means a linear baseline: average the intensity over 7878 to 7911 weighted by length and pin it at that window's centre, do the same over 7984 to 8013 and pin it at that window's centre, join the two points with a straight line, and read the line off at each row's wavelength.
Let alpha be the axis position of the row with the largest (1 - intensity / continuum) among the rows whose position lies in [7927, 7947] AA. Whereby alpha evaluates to 7942.46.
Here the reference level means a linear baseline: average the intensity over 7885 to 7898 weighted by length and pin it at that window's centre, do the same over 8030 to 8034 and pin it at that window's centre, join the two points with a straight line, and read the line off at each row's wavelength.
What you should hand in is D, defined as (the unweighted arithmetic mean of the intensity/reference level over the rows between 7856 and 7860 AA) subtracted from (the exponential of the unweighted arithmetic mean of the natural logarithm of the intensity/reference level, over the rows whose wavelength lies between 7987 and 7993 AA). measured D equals -0.19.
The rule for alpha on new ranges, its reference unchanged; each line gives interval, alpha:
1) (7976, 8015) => 7984.63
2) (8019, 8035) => 8027.03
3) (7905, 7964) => 7915.07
